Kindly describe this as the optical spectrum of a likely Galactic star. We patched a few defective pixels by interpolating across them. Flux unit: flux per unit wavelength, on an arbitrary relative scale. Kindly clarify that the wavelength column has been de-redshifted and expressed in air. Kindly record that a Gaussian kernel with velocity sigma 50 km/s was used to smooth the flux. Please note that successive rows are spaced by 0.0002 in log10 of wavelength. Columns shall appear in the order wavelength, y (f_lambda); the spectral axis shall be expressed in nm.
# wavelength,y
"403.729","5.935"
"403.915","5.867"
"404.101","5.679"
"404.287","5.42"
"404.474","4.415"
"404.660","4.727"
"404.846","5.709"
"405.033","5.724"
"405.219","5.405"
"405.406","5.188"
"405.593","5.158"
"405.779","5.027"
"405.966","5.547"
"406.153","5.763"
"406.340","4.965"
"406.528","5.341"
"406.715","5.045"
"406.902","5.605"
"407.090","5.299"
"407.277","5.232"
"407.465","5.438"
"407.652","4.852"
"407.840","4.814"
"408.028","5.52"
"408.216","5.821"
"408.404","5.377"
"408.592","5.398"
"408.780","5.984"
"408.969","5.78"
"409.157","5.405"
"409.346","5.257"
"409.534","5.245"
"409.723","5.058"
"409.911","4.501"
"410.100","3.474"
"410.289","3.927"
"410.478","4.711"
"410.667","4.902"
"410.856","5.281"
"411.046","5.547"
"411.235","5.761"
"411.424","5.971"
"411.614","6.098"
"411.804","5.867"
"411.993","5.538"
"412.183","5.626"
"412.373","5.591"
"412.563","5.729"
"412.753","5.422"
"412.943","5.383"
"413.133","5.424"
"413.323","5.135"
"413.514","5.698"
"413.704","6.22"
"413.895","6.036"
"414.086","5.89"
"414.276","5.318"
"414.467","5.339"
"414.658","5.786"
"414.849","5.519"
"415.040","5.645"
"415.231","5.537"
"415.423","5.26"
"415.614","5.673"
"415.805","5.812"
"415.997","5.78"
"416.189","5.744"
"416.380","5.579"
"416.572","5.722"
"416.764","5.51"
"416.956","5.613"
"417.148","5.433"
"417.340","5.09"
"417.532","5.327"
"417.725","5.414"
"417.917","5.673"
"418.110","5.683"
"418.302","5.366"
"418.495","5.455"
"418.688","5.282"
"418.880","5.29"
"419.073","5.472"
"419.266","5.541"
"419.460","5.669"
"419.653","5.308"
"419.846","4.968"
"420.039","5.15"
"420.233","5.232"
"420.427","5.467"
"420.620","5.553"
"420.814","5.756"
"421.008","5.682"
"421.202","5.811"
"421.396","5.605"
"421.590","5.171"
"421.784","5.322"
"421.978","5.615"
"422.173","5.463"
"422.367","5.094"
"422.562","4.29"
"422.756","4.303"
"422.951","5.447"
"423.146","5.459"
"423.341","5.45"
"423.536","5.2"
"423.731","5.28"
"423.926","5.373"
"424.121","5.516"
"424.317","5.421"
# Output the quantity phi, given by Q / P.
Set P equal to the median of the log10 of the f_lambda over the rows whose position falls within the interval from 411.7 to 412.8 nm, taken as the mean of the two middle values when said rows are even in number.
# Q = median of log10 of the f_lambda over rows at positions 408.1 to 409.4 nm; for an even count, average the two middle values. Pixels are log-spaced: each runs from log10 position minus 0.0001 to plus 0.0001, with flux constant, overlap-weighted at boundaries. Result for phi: 0.98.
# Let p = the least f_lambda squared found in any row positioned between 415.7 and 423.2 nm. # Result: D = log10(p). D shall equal 1.3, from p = 18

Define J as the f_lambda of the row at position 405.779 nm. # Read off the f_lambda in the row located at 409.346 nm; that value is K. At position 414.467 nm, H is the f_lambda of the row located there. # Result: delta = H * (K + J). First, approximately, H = 5.339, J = 5.027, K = 5.257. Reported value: 54.9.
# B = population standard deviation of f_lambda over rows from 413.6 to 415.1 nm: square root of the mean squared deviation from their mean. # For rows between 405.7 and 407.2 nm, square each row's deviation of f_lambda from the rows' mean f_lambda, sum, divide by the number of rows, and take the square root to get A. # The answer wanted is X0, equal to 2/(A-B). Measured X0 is -78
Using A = 0.28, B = 0.30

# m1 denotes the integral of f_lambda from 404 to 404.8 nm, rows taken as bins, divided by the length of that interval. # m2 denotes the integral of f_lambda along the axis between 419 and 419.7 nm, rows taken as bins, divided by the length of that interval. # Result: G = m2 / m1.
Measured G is 1.08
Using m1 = 5.11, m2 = 5.51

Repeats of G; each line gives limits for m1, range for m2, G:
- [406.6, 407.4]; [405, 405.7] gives 1.01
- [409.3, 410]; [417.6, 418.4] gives 1.10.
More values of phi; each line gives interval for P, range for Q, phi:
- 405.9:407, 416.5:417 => 1.02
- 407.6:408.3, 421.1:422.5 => 1.03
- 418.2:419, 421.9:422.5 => 1.01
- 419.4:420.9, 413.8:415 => 1.03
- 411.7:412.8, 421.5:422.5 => 0.97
